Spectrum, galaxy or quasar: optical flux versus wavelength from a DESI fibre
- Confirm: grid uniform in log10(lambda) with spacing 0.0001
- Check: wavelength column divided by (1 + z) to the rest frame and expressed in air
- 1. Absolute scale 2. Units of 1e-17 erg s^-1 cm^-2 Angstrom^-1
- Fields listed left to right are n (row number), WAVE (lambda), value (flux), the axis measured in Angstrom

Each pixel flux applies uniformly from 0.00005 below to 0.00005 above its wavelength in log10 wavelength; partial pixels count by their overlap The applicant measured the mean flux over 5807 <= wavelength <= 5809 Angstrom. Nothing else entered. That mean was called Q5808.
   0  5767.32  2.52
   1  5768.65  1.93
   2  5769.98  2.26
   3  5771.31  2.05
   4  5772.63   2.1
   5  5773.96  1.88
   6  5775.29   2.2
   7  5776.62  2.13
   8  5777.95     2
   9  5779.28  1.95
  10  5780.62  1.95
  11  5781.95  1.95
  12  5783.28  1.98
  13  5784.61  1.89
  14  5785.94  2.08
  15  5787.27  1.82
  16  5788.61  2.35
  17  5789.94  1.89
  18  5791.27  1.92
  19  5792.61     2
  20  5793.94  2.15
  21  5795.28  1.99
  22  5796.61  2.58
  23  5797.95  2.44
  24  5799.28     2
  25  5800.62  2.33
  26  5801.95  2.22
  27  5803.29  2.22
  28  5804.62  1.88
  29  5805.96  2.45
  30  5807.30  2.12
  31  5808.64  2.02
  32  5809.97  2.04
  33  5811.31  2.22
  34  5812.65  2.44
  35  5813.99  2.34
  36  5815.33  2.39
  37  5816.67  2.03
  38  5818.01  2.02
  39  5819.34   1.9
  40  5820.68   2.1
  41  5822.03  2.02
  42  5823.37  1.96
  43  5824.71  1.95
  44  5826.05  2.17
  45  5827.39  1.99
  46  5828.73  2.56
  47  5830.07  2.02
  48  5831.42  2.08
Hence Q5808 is 2.07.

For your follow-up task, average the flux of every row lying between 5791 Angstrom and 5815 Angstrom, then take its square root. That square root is 1.48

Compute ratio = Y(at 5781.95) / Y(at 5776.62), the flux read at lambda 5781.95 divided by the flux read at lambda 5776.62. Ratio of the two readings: 0.92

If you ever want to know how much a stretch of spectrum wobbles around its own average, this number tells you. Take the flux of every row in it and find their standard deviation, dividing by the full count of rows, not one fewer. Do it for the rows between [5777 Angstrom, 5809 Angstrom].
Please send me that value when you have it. 0.20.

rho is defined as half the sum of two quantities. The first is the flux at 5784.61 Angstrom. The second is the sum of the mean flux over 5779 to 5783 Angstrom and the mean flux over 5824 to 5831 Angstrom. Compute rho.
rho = 2.99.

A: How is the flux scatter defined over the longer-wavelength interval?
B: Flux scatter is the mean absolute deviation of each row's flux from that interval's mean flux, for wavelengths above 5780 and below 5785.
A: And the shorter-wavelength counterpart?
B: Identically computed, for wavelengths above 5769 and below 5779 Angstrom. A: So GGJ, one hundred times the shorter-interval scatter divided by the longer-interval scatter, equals 365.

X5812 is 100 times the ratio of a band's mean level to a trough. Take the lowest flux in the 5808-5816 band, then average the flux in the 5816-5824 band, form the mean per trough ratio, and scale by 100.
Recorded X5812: 99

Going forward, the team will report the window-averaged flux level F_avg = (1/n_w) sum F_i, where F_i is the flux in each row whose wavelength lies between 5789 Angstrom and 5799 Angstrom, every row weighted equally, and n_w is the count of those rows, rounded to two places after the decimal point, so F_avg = 2.14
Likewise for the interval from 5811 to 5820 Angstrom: 2.19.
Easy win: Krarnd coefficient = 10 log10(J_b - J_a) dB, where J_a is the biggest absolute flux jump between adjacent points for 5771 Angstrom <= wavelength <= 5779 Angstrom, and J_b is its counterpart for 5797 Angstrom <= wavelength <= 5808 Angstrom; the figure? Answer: -6.0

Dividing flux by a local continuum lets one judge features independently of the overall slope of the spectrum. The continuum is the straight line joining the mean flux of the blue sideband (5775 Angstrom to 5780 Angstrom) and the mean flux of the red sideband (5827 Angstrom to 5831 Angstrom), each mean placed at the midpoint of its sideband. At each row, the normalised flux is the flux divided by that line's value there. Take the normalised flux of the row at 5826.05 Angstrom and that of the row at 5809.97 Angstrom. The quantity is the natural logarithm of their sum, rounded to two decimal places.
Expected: 0.66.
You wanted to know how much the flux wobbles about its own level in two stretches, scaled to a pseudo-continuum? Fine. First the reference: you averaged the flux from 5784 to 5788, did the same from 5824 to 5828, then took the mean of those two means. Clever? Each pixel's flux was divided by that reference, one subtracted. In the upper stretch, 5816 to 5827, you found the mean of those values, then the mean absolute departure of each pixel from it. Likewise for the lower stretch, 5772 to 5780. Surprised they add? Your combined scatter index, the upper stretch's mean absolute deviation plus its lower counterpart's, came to 0.081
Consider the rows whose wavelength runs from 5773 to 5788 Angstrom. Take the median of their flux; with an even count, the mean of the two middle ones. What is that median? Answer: 1.95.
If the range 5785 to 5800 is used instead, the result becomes 2.00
